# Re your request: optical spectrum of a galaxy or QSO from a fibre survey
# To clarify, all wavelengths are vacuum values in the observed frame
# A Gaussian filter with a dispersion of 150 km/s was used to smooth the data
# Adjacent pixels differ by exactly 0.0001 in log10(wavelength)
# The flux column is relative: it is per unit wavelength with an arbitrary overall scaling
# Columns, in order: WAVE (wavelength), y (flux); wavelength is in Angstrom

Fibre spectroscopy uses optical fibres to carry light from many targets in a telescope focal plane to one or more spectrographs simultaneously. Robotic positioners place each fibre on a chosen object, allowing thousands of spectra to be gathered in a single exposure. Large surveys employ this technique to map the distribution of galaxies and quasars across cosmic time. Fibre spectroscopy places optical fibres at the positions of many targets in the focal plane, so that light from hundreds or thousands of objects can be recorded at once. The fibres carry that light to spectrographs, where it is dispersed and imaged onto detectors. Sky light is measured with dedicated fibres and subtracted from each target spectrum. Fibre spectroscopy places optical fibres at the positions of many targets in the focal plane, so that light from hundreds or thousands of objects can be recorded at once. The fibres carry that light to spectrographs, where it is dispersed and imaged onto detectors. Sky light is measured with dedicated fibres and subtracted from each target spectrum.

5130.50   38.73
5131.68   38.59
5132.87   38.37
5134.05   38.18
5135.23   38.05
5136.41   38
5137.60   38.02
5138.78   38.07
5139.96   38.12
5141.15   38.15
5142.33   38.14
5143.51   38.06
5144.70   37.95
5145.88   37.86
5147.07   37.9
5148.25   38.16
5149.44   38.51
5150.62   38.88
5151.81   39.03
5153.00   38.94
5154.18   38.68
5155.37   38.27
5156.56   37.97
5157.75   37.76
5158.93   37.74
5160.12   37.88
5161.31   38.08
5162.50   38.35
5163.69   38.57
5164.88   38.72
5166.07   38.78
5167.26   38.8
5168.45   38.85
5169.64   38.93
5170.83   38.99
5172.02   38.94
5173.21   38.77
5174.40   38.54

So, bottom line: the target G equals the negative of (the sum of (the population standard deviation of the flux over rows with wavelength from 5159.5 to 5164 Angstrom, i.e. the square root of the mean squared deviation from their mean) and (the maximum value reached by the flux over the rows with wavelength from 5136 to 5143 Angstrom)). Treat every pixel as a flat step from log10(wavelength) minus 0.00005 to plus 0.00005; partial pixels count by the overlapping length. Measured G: -38.4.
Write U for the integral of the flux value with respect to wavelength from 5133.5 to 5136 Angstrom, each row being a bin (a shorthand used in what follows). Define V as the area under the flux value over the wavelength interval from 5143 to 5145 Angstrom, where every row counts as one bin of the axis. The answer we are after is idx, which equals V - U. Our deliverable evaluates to -20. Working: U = 95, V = 76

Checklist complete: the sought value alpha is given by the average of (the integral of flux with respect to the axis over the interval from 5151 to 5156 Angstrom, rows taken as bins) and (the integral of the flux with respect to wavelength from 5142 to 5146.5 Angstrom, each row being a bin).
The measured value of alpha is 182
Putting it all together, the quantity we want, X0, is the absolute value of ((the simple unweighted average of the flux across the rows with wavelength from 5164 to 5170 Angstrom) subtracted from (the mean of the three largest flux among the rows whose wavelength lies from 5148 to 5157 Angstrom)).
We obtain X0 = 0.1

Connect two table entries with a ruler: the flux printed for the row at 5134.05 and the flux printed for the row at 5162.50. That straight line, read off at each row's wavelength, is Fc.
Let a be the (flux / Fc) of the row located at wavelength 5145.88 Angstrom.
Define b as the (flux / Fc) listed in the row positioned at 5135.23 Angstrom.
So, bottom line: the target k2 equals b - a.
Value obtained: 0.007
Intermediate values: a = 0.99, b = 0.996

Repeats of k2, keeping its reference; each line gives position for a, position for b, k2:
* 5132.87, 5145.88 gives -0.015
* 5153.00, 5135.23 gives -0.020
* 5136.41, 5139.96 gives 0.003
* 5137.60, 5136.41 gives 0.000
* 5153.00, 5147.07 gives -0.026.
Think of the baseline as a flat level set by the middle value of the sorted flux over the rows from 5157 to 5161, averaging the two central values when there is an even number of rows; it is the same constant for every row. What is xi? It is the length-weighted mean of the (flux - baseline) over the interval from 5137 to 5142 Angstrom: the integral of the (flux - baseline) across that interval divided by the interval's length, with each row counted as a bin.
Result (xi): 0.33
